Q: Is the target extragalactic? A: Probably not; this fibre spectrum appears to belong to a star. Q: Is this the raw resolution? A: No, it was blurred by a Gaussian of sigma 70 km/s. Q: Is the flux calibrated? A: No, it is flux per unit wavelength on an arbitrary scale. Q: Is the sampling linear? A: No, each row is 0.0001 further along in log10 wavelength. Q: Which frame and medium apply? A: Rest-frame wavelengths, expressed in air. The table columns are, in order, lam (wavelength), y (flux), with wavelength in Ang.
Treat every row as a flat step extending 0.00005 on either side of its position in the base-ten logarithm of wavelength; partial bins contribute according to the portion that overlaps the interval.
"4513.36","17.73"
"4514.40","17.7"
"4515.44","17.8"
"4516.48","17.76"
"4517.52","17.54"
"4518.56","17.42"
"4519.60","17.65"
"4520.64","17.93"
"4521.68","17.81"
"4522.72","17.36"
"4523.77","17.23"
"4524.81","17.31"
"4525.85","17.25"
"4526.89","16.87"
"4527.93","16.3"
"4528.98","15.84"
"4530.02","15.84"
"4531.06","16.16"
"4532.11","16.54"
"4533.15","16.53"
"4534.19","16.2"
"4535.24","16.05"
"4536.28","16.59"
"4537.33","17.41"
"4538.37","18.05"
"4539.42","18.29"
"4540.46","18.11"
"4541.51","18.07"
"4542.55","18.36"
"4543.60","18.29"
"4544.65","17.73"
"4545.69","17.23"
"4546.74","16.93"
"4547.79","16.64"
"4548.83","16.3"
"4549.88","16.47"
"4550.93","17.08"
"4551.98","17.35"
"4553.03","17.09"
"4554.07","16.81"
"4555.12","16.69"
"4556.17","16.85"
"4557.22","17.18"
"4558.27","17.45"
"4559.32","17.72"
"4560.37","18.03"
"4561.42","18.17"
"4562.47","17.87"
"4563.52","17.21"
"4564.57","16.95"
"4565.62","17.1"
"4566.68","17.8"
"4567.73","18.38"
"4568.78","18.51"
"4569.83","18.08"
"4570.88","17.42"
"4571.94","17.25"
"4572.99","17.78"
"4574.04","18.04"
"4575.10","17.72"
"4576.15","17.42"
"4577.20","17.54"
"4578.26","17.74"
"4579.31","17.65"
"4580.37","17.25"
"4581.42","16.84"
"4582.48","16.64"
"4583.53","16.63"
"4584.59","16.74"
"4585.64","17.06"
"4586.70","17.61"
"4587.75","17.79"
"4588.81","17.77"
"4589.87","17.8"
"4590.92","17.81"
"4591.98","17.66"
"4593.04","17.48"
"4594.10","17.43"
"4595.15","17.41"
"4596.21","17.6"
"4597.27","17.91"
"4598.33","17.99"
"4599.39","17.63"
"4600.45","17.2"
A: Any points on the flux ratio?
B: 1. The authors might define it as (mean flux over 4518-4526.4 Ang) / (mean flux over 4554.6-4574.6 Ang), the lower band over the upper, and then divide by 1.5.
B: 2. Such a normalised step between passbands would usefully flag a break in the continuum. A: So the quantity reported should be 0.663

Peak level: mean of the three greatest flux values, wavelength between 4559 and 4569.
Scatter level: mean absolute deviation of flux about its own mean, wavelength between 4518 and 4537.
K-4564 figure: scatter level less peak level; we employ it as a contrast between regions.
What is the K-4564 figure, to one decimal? -17.8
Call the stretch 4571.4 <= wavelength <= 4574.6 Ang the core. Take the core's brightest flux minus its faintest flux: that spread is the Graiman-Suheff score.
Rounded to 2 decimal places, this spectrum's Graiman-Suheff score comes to 0.79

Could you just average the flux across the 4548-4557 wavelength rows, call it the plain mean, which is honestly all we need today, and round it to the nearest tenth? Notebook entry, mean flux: 16.8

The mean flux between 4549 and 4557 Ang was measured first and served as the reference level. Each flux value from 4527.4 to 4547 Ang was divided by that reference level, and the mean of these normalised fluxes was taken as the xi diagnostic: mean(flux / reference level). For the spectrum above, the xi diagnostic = 1.01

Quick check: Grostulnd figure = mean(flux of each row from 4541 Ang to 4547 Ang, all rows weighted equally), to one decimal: 17.8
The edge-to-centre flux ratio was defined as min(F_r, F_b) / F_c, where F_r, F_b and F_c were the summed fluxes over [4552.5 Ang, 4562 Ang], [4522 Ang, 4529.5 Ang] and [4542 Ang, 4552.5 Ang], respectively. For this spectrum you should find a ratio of 0.69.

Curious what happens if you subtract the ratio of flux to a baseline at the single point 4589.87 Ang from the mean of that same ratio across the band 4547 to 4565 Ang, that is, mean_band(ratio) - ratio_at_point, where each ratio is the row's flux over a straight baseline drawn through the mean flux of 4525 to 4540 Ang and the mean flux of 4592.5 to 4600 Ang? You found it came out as -0.01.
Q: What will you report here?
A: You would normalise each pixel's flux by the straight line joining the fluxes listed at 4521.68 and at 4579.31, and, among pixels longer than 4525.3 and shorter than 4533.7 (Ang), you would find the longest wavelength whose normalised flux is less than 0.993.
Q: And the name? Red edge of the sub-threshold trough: 4533.15 Ang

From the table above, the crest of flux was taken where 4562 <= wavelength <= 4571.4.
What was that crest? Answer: 18.51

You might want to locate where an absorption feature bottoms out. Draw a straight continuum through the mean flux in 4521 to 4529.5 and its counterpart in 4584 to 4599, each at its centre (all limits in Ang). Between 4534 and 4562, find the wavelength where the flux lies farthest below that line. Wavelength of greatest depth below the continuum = 4535.24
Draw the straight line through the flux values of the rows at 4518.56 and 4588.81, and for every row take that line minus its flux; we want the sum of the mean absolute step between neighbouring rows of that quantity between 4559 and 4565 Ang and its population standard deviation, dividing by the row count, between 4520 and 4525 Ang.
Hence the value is 0.63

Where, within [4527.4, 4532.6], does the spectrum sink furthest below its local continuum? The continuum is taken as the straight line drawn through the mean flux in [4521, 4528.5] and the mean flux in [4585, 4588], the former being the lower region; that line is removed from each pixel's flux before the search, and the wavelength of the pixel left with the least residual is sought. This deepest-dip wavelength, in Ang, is 4530.02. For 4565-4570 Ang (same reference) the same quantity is 4565.62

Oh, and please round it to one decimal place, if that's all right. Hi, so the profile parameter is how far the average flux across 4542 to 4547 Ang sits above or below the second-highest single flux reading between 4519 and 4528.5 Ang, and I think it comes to -0.1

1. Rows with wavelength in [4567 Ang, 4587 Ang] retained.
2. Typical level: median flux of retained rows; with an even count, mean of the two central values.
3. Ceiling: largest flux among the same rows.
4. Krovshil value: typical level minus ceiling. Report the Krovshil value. -1.0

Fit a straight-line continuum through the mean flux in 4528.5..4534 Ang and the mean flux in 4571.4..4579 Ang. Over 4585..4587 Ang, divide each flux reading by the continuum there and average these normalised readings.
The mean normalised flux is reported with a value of 0.96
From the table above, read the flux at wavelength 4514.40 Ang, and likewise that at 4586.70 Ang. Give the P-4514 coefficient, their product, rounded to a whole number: 312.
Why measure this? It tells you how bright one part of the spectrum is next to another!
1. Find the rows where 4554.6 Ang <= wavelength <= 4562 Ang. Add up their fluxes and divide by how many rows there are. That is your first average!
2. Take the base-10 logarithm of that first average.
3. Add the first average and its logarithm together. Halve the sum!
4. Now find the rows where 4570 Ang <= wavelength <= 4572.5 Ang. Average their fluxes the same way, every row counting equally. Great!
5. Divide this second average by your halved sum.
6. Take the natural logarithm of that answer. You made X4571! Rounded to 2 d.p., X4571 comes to 0.62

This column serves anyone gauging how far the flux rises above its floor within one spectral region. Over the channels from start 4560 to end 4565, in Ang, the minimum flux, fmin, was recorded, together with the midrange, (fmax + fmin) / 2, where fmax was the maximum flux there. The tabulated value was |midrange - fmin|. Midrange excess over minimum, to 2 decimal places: 0.61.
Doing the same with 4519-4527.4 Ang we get 0.53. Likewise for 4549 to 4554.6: 0.44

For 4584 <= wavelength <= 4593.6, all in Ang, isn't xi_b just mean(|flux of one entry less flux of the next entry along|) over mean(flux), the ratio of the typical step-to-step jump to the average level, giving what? 0.0103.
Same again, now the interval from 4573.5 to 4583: 0.0146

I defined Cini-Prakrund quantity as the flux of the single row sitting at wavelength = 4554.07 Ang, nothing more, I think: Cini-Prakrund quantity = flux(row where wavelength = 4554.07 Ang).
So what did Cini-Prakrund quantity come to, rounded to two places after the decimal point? 16.81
